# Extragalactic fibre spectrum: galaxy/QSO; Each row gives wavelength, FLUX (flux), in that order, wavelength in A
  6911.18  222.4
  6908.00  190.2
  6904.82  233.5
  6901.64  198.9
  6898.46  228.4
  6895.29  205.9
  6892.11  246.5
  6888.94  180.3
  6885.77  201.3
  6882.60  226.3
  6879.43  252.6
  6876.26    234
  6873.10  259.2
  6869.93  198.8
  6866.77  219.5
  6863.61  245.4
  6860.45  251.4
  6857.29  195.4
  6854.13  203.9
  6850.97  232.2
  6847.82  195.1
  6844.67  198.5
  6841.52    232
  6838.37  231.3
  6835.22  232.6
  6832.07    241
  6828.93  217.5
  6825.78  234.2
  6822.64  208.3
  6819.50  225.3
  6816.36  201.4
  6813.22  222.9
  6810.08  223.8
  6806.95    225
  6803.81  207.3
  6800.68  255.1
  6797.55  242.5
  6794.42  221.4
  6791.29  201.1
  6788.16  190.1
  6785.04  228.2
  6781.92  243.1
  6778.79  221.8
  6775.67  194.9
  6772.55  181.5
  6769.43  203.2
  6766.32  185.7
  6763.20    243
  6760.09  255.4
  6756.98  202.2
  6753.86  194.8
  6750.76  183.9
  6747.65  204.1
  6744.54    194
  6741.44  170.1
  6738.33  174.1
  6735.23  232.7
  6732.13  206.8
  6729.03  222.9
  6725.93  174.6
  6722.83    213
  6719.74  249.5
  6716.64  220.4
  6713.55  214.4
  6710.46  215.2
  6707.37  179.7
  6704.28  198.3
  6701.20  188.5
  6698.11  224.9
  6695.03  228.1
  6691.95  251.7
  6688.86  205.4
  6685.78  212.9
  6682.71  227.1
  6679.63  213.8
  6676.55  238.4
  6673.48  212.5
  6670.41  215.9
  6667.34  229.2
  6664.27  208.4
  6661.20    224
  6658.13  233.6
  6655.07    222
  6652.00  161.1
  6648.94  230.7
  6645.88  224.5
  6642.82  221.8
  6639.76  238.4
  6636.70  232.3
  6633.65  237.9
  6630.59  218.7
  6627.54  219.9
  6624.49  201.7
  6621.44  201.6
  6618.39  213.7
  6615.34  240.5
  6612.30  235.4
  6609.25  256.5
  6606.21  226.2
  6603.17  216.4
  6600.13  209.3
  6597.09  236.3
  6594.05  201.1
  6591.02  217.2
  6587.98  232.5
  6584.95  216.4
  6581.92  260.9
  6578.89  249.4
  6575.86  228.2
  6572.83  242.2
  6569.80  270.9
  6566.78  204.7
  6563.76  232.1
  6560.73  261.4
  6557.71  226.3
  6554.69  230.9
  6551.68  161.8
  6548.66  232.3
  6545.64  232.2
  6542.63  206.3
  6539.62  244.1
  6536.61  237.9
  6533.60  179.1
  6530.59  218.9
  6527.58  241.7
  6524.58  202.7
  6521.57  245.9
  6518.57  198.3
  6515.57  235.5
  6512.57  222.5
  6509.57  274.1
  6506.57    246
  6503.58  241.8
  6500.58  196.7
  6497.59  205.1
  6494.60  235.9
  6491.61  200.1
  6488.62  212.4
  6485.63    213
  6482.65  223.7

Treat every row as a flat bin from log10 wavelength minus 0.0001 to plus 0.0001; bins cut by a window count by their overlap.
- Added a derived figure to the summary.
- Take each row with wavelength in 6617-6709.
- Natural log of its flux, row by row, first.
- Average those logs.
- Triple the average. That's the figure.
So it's 16.1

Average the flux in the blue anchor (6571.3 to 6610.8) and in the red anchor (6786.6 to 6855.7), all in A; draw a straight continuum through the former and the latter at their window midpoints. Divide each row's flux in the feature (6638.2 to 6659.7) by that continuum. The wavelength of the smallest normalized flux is 6652.00 A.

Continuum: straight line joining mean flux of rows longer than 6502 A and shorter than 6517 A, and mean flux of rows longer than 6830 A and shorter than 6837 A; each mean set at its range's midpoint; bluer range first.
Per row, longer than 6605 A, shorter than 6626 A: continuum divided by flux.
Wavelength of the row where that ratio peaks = 6621.44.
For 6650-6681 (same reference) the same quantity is 6652.00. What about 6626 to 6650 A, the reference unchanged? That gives 6630.59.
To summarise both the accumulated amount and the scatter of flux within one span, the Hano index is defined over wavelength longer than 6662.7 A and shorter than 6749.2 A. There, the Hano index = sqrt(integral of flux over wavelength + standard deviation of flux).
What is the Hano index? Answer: 135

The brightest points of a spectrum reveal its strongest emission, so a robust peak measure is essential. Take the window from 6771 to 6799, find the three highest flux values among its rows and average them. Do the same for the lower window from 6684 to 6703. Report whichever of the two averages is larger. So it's 238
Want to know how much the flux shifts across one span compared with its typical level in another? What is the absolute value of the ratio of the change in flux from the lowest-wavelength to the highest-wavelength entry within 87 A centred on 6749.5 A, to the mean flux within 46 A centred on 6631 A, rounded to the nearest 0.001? 0.096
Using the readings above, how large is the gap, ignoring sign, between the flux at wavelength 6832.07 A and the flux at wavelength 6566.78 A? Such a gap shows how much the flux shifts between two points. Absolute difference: 36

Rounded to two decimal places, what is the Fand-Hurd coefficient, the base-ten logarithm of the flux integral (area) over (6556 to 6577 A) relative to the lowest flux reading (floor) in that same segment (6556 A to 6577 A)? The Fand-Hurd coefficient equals 1.39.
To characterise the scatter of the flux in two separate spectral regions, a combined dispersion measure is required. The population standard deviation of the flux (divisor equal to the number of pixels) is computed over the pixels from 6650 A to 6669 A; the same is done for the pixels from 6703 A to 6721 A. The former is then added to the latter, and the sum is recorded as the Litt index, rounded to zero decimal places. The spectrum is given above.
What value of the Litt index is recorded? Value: 46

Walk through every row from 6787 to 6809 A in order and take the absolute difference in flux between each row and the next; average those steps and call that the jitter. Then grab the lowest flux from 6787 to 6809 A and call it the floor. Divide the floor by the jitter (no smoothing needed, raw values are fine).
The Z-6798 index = 9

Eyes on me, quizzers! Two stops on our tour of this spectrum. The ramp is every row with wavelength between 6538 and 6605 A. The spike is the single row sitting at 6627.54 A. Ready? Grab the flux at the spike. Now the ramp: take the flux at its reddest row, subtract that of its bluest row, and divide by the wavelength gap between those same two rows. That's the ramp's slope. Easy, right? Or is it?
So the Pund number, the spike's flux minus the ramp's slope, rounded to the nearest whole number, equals 220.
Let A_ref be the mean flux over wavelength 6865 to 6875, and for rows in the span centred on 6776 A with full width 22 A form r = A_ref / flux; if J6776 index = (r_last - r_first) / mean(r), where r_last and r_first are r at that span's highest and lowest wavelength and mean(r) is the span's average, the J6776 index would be -0.21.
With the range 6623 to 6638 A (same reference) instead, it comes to -0.14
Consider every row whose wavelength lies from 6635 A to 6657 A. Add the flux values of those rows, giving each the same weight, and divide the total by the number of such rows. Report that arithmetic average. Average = 219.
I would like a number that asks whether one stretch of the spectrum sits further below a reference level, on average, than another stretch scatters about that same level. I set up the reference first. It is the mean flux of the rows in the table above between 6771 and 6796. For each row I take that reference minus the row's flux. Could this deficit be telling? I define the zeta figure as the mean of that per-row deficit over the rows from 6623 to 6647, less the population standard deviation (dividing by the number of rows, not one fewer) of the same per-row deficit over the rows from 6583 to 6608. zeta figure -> -25.1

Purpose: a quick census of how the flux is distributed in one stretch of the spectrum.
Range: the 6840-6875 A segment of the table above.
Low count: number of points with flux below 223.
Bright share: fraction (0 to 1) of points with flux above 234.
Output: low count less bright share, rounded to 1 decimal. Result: 5.7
